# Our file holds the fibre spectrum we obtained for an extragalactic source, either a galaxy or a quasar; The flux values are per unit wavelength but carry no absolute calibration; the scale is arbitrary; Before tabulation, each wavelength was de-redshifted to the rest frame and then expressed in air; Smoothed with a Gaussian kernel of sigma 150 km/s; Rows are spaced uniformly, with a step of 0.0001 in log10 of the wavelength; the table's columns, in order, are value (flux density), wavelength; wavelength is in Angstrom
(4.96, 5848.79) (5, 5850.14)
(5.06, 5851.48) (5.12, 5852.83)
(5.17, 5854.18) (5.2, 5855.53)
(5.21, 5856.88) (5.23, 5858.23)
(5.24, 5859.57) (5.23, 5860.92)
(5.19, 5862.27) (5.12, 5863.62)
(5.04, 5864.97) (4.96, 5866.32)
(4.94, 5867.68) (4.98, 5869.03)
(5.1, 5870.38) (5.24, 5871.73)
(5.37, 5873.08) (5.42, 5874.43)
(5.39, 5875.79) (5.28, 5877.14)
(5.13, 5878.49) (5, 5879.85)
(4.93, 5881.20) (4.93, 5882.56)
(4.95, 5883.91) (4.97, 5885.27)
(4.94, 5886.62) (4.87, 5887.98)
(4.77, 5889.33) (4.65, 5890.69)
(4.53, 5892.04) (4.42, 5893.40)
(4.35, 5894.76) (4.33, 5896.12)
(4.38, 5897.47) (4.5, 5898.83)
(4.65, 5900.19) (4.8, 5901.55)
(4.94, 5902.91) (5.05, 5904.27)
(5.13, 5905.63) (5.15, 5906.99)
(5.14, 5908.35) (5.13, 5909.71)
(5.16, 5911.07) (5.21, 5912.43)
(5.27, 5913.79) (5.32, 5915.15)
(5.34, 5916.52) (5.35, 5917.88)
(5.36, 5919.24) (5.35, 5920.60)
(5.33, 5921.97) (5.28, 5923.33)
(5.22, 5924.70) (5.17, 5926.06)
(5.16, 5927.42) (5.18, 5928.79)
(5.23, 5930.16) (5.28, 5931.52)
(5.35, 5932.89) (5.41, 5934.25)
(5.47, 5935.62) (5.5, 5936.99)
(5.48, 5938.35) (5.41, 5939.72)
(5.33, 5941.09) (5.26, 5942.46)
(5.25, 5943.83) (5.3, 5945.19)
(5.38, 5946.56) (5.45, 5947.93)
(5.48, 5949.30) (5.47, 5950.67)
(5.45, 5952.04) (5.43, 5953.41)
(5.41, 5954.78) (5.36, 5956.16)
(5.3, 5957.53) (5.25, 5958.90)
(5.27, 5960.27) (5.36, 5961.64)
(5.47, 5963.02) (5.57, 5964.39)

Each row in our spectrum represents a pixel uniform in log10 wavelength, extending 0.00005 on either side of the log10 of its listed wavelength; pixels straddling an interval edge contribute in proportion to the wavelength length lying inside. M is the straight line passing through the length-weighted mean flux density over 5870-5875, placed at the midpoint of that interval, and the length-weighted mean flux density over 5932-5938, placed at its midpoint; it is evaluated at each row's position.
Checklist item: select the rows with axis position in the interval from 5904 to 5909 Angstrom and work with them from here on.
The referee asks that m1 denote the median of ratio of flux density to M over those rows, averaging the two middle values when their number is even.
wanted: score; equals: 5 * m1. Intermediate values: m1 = 0.96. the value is 4.8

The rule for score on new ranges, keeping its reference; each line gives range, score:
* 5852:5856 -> 4.9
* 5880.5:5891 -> 4.6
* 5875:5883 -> 4.8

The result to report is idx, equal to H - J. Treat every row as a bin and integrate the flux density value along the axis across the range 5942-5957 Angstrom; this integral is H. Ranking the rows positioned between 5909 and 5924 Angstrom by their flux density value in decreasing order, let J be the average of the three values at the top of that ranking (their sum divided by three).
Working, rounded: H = 80.8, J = 5.35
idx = 75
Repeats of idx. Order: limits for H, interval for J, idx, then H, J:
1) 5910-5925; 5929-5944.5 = 74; 79.3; 5.48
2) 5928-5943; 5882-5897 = 75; 80.3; 4.95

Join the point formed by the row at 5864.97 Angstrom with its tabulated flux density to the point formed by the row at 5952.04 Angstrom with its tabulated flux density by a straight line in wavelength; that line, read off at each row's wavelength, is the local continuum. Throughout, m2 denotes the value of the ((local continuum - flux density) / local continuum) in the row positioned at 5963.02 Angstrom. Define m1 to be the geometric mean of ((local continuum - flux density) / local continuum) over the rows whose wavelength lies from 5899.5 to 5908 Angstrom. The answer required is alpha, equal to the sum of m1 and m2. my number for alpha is 0.05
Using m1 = 0.041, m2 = 0.006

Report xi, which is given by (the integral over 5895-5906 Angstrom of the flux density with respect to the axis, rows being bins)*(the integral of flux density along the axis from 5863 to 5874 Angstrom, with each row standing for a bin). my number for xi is 2899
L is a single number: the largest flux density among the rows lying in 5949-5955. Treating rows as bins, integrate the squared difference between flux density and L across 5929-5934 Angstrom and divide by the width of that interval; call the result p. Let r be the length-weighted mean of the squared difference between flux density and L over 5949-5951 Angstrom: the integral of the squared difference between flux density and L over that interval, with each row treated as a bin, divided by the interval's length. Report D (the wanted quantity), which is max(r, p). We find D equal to 0.042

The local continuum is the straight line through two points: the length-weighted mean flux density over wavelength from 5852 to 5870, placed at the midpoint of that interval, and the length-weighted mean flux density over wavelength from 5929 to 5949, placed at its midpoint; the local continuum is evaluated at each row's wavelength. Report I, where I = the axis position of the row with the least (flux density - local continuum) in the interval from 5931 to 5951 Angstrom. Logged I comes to 5943.83 Angstrom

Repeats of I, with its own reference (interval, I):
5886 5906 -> 5896.12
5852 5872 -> 5867.68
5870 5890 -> 5889.33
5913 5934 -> 5927.42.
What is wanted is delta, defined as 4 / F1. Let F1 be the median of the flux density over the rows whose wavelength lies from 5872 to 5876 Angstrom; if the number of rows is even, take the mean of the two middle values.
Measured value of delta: 0.74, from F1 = 5.4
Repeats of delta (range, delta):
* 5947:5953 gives 0.73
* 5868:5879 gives 0.76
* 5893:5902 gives 0.90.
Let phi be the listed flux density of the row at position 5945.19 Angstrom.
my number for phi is 5.3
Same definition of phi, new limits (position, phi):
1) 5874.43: 5.42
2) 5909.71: 5.13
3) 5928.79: 5.18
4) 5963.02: 5.47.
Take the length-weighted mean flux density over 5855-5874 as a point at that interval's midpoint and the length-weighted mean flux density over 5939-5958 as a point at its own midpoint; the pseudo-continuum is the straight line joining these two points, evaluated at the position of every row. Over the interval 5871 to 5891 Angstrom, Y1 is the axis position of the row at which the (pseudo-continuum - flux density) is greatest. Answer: 5890.69 Angstrom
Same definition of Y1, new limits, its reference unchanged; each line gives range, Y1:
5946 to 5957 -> 5956.16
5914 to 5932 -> 5927.42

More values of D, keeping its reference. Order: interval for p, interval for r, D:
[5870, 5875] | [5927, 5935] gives 0.051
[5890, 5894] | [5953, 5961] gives 0.900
